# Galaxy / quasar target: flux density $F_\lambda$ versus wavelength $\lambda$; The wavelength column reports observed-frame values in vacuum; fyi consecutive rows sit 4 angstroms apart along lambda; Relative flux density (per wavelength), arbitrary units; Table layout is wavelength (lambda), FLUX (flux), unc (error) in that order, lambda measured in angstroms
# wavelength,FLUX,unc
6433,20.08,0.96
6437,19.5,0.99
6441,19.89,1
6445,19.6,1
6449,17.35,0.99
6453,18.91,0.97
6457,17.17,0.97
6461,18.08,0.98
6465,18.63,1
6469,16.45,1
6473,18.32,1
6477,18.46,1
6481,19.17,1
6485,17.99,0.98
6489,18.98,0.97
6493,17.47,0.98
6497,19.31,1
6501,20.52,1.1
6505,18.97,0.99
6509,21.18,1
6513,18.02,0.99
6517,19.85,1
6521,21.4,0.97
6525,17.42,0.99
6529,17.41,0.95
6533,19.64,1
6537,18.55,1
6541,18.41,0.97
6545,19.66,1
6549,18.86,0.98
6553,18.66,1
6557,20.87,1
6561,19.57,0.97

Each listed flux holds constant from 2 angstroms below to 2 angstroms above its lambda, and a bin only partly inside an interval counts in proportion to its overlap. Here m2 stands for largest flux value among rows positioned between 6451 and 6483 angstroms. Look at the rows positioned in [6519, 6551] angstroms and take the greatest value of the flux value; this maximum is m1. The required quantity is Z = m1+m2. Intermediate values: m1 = 21.4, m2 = 19.17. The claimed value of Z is 40.6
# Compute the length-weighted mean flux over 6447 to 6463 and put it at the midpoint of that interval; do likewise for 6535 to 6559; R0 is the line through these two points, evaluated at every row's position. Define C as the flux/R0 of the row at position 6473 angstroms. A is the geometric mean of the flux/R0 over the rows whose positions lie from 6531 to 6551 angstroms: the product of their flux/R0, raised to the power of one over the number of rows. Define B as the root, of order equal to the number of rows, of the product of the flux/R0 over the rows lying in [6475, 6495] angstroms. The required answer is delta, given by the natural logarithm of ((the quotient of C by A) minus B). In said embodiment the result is -4.8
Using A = 1.00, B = 1.01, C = 1.01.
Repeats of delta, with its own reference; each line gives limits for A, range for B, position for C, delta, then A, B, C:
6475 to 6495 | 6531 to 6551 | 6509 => -2.0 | 1.01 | 1.00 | 1.14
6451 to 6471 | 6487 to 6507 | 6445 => -2.5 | 0.99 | 1.03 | 1.11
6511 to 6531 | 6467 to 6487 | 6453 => -2.7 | 1.00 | 0.99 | 1.06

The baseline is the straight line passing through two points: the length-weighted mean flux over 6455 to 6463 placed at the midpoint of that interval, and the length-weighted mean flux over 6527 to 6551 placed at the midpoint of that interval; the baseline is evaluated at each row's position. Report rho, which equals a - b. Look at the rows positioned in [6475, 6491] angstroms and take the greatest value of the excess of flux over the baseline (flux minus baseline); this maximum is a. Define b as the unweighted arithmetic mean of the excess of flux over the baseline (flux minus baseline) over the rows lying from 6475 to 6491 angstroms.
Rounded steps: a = 1.2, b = 0.7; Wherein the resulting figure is 0.5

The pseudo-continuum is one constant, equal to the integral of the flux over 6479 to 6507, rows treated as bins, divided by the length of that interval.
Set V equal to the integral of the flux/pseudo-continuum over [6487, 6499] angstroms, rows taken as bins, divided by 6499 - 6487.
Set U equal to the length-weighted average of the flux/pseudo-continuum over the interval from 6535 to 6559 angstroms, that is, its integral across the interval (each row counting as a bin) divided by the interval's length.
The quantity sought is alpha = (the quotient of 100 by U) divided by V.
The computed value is 100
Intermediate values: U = 1.01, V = 0.98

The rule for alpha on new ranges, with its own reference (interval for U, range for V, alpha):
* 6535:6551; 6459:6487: 104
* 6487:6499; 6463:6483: 106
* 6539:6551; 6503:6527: 97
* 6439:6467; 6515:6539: 101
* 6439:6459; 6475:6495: 105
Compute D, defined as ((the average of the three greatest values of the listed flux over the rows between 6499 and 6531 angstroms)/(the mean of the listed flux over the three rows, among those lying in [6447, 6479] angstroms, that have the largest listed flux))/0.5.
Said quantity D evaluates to 2.25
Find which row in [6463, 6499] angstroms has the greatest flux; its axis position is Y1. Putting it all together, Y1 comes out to 6497 angstroms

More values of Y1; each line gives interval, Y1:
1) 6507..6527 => 6521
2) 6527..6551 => 6545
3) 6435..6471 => 6441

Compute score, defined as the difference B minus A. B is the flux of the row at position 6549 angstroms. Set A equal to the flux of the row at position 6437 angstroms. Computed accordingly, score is -0.6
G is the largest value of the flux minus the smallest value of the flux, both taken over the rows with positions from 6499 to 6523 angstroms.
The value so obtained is 3.4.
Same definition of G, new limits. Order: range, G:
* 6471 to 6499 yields 1.8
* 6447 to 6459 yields 1.7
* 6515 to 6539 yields 4.0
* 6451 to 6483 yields 2.7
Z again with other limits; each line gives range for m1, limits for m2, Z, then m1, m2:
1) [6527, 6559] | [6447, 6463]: 39.8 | 20.87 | 18.91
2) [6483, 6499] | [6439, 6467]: 39.2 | 19.31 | 19.89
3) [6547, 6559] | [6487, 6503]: 41.4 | 20.87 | 20.52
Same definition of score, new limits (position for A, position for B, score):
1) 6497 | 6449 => -2.0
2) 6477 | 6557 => 2.4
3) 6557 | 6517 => -1.0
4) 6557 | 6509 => 0.3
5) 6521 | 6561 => -1.8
